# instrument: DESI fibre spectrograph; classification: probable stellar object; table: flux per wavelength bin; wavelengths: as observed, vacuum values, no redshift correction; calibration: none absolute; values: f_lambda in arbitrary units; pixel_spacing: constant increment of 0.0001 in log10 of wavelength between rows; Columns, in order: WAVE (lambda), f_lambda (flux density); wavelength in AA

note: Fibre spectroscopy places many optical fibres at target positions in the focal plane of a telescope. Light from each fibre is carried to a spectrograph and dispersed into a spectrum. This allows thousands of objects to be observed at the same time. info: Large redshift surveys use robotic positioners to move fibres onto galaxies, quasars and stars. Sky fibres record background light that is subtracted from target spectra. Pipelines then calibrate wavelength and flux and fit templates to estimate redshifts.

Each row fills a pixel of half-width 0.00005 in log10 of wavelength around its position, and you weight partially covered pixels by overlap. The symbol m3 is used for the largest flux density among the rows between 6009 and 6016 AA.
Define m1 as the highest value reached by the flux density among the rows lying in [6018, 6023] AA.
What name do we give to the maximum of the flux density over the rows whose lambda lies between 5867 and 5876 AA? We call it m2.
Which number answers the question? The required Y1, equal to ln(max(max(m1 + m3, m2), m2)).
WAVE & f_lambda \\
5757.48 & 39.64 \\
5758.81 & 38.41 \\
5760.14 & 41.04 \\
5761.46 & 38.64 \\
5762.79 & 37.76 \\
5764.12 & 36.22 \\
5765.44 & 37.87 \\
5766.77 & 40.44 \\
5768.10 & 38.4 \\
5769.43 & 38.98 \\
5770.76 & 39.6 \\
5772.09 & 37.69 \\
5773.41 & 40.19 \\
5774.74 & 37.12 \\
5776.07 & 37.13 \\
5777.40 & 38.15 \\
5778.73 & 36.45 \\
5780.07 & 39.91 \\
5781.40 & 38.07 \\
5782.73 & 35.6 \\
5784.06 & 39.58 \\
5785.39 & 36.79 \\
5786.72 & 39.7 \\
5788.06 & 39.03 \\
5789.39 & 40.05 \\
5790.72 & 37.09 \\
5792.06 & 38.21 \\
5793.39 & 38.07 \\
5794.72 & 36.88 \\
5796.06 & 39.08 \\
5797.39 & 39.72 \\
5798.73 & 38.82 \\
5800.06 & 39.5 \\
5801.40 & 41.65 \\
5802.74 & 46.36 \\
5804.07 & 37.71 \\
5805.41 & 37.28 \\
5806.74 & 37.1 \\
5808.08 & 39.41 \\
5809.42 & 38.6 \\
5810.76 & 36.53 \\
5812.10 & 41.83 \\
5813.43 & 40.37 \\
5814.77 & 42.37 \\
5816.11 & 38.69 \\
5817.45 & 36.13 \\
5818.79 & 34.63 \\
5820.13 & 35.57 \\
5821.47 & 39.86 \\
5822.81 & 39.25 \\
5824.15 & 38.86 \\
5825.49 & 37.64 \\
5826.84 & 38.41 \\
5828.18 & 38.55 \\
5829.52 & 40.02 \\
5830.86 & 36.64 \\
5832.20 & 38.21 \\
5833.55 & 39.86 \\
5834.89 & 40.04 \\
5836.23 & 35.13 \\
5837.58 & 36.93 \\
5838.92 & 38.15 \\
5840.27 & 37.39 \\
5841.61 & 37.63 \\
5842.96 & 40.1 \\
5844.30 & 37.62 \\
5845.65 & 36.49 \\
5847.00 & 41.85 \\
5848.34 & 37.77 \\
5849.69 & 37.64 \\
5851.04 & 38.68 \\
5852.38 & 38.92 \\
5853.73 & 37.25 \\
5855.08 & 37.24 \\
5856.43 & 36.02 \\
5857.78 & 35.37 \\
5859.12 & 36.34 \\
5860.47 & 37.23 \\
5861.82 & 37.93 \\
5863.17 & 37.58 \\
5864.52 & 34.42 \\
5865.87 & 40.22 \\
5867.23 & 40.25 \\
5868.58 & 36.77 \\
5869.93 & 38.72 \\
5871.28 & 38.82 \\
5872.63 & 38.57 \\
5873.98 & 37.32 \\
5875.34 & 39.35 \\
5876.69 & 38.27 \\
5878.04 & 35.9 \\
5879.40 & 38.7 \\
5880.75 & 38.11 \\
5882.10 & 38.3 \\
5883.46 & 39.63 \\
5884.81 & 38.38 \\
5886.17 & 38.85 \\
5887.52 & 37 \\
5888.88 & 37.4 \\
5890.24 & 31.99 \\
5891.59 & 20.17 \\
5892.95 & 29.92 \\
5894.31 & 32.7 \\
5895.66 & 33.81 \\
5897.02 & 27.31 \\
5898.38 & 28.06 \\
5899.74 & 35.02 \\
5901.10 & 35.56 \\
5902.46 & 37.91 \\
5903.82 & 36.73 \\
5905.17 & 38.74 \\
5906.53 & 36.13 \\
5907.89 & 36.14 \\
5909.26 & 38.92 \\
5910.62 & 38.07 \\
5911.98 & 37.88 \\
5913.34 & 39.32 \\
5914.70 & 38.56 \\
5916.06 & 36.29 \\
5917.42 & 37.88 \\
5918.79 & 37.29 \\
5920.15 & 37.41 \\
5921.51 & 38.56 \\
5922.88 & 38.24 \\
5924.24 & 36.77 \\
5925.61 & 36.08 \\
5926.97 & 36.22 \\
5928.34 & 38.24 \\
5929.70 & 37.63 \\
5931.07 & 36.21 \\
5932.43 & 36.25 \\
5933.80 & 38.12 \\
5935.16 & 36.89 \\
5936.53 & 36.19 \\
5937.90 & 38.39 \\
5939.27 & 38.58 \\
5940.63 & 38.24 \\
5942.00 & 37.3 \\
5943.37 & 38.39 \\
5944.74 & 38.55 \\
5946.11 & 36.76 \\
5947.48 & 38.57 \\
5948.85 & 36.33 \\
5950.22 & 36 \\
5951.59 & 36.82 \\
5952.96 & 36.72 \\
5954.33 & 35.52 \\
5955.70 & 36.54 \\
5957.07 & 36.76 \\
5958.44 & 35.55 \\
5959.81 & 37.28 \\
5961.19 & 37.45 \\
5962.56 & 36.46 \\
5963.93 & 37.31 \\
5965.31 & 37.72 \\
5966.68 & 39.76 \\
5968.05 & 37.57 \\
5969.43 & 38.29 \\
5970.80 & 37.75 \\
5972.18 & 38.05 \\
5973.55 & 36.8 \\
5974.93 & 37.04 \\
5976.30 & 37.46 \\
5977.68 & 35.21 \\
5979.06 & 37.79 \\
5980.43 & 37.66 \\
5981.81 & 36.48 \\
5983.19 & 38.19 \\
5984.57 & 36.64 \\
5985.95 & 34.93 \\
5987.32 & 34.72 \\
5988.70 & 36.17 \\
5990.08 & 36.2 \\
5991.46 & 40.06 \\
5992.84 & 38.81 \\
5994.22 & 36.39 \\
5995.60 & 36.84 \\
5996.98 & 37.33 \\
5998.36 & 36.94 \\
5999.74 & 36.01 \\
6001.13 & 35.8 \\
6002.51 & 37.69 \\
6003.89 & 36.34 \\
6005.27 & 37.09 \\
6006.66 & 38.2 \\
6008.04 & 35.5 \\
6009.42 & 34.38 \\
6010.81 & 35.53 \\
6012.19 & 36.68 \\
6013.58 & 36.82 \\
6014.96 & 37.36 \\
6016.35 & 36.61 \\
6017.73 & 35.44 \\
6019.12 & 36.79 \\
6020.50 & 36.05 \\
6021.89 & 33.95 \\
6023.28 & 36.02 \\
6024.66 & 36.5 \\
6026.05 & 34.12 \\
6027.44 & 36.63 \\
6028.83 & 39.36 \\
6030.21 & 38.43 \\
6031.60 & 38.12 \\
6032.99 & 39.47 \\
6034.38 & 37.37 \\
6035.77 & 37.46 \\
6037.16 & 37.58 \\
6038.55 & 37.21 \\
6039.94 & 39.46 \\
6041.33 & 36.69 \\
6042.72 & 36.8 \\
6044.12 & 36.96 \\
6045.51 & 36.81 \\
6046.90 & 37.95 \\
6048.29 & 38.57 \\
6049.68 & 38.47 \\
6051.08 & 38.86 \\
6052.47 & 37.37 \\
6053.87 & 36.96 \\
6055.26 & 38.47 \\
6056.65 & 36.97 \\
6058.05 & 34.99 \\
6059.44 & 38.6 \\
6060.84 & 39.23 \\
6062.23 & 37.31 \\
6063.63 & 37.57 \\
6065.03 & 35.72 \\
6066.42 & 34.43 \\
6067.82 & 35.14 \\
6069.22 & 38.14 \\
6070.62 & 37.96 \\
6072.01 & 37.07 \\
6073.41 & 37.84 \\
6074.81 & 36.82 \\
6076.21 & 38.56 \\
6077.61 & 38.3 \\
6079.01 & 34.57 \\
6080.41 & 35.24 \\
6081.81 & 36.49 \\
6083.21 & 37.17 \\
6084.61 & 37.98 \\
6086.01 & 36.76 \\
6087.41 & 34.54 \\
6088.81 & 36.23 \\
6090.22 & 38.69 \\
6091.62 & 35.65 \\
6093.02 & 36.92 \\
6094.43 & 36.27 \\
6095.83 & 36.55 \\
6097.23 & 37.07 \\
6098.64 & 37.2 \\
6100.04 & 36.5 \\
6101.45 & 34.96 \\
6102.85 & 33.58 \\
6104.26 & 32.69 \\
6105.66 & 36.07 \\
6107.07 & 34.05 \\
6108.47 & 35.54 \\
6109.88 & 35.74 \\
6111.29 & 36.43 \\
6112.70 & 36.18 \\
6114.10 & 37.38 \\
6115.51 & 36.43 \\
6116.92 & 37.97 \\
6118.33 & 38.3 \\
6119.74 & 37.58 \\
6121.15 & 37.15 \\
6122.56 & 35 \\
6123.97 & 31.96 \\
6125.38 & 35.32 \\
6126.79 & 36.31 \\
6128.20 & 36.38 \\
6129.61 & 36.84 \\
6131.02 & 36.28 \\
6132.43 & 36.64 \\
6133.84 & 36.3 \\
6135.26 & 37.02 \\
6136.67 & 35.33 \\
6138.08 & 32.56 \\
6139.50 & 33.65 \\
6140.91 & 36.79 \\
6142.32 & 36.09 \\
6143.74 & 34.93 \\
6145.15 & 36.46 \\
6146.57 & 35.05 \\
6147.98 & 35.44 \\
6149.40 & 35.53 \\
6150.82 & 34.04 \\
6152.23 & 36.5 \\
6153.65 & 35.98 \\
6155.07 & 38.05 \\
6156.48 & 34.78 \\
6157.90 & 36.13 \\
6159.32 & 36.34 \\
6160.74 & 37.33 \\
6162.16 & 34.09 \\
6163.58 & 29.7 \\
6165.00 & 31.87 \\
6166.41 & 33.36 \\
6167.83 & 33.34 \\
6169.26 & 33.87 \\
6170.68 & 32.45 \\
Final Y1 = 4.31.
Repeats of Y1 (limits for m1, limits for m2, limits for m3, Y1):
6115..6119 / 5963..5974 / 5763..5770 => 4.37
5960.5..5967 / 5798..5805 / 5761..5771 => 4.38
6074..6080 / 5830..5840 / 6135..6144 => 4.33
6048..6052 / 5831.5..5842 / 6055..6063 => 4.36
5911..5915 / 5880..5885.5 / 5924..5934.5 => 4.35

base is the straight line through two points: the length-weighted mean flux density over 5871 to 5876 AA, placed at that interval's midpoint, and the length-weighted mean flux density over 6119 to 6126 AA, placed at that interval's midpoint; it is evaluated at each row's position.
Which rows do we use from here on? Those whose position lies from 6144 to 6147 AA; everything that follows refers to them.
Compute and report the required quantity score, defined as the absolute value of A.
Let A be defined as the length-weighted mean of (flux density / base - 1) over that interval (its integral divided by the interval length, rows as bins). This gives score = 0.016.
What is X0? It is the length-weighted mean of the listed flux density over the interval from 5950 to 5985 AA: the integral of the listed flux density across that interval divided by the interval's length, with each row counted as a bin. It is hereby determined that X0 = 37.1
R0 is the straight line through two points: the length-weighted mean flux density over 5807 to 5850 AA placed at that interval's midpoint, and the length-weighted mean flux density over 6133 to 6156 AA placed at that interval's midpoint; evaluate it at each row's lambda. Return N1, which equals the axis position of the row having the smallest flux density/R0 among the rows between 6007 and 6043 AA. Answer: 6021.89 AA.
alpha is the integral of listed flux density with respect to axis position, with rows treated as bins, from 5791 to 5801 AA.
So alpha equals 386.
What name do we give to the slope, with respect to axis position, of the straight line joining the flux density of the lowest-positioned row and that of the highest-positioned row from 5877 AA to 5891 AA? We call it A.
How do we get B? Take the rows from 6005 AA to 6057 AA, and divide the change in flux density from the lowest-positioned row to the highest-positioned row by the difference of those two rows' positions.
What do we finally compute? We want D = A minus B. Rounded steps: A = -0.32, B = 0.00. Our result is -0.32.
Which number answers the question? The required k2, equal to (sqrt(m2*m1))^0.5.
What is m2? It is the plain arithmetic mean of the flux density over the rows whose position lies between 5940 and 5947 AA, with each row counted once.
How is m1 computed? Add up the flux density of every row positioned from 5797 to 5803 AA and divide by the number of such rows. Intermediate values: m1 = 41.2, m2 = 37.8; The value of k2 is 6.28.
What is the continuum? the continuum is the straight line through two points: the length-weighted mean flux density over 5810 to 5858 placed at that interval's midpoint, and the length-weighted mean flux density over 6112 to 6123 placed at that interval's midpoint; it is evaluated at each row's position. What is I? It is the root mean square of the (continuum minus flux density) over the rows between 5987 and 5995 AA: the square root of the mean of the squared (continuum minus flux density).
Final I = 1.9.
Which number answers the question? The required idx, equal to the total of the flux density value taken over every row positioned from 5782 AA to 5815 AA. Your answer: 977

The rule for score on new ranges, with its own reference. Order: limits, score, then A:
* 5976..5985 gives 0.003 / -0.003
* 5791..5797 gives 0.035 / -0.035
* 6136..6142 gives 0.015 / -0.015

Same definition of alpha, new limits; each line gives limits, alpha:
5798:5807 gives 359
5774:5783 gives 338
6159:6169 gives 336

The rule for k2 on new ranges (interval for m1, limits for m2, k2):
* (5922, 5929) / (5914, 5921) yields 6.11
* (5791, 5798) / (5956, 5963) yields 6.13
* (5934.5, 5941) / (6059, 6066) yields 6.14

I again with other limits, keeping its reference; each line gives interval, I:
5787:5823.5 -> 2.4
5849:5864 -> 1.3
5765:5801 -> 1.3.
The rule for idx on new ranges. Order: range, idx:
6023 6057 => 939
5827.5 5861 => 947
